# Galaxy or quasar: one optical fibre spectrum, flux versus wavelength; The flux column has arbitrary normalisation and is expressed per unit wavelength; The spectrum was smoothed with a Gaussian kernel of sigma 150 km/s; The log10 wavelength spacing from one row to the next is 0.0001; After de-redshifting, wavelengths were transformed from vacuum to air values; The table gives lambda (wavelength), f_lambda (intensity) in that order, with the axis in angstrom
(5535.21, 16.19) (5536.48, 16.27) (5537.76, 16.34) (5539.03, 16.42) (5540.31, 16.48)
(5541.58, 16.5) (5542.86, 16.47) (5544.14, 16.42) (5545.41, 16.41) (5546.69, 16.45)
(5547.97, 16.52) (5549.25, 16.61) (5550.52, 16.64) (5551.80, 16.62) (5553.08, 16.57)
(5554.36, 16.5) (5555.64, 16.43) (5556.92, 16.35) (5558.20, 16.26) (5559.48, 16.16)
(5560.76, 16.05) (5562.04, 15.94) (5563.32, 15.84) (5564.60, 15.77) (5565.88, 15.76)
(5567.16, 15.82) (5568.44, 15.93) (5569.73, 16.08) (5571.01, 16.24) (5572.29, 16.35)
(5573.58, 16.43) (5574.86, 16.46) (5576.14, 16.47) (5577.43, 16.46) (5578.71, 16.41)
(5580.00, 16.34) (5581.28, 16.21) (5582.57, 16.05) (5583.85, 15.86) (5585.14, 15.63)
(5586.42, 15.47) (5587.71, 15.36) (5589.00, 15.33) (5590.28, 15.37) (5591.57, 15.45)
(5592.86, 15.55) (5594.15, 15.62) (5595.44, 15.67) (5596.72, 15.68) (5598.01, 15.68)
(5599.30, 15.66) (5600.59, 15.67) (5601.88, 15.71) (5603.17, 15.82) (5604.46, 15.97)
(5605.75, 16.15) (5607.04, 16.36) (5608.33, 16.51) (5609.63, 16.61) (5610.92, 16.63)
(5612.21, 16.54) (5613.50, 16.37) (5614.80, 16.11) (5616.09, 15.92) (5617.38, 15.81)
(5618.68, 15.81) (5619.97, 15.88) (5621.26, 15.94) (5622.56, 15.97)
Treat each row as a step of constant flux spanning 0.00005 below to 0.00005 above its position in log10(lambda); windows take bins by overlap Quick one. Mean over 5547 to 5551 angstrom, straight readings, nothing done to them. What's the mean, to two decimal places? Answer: 16.59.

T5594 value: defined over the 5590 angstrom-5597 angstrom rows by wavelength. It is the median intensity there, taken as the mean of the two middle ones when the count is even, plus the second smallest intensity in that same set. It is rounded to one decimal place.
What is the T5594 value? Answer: 31.0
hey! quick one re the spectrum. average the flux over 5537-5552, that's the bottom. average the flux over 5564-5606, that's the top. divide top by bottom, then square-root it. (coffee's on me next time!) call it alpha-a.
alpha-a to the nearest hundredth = 0.98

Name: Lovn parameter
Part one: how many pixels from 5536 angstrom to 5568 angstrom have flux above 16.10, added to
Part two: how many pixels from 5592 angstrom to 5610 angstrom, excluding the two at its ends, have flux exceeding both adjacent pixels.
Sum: 19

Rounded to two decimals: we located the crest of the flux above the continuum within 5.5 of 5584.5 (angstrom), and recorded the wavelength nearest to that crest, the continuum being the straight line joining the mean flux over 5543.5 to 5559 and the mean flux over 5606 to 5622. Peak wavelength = 5580.00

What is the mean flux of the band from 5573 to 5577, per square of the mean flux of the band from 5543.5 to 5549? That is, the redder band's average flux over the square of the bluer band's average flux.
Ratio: 0.0608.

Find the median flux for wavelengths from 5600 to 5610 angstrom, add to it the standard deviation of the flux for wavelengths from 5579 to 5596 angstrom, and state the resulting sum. 16.4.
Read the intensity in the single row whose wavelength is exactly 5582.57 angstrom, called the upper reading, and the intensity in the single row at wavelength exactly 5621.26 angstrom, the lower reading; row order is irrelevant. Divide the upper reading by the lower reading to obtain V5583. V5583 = 1.01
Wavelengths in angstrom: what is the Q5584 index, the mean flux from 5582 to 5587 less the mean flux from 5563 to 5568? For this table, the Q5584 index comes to -0.04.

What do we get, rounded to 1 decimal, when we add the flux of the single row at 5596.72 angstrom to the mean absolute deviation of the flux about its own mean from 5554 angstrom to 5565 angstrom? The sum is 15.9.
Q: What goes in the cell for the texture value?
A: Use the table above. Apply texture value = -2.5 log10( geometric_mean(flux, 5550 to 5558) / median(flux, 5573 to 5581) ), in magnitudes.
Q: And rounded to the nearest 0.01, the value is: 0.00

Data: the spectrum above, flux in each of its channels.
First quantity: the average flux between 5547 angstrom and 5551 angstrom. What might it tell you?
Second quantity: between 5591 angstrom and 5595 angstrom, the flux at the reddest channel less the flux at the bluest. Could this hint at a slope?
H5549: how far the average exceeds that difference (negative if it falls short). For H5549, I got 16.4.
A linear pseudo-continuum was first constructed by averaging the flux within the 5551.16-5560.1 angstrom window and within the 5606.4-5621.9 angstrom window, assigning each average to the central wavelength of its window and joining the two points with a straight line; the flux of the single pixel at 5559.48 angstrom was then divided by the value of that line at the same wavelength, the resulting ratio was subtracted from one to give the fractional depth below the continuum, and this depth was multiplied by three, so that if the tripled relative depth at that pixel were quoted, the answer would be 0.04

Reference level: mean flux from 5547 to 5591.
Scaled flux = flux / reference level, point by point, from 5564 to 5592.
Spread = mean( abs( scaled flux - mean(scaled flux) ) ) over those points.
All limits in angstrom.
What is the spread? 0.022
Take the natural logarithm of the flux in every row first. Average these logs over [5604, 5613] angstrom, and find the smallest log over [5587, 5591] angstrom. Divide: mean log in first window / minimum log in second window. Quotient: 1.02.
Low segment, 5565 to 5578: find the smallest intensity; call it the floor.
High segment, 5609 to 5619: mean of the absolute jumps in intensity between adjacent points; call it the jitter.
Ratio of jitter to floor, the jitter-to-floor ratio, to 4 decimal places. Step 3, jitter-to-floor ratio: 0.0076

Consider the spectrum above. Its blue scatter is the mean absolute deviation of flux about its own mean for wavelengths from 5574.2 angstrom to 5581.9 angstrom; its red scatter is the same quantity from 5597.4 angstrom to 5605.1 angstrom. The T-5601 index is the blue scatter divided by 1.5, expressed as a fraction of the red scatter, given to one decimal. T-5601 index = 0.5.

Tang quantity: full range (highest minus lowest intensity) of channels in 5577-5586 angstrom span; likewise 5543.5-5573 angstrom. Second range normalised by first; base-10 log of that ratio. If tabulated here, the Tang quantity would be 0.03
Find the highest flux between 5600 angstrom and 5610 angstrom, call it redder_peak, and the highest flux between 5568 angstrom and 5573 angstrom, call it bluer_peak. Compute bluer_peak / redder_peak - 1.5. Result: -0.516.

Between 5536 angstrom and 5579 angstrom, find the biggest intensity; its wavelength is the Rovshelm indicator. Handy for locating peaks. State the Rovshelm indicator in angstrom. 5550.52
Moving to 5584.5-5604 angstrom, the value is 5603.17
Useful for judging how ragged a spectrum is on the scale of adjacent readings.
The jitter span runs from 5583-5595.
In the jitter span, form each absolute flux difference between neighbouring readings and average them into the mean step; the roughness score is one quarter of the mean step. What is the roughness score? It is 0.026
